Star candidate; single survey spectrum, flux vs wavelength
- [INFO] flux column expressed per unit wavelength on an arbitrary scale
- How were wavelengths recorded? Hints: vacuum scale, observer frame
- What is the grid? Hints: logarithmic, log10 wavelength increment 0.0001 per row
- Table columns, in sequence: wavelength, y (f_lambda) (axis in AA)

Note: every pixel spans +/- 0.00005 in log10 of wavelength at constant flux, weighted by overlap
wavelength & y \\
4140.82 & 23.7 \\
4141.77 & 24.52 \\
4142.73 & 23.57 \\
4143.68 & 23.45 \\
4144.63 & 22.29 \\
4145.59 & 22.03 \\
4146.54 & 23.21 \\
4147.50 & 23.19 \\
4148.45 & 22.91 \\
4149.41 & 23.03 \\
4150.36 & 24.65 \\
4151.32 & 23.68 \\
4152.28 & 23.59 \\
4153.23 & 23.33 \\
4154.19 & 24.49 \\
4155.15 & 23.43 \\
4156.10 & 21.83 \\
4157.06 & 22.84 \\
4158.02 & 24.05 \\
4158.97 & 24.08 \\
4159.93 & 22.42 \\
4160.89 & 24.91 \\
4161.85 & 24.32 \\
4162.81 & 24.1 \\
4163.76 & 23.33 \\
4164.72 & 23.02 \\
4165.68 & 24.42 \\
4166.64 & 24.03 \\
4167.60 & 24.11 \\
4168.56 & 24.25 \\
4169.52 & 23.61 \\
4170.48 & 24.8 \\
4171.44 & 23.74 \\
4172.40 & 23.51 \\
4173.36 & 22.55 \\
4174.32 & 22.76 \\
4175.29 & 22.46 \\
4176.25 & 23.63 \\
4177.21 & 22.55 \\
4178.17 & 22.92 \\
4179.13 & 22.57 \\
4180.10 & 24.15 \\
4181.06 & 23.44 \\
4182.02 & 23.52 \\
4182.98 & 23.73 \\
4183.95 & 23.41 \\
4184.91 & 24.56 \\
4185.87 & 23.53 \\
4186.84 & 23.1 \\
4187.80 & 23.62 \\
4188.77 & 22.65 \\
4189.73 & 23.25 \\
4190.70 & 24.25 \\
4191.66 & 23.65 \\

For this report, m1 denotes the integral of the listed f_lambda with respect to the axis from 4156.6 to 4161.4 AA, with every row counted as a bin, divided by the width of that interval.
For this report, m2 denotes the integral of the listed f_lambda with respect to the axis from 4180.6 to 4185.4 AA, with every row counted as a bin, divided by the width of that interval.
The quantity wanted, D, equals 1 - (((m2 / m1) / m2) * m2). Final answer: 0.00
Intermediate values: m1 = 23.7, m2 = 23.76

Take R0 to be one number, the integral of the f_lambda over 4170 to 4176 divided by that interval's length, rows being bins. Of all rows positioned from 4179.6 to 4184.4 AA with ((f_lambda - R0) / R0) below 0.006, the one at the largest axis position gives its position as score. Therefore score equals 4183.95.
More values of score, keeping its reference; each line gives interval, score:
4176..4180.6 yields 4179.13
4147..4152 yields 4149.41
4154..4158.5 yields 4157.06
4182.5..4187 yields 4186.84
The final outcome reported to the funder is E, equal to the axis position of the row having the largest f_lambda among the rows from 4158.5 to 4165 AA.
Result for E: 4160.89 AA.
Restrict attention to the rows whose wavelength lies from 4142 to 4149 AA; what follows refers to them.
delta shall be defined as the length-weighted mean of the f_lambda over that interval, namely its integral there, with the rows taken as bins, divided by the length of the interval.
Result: 23.0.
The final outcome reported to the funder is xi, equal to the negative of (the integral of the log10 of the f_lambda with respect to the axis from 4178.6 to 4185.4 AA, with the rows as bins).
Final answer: -9.3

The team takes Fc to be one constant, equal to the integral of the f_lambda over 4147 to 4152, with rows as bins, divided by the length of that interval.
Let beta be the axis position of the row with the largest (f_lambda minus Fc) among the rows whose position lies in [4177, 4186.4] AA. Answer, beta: 4184.91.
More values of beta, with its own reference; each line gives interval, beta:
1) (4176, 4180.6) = 4180.10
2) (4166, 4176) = 4170.48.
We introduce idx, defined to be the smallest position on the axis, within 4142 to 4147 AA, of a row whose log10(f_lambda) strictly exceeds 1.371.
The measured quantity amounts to 4142.73 AA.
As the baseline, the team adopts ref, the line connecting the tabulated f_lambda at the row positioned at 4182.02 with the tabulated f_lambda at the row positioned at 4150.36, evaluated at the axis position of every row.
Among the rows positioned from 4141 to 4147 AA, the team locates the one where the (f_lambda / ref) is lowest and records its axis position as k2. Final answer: 4145.59 AA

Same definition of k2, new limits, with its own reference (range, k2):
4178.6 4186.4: 4179.13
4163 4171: 4164.72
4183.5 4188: 4186.84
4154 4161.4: 4156.10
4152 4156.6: 4156.10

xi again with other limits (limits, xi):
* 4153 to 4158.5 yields -7.5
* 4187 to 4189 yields -2.7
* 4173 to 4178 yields -6.8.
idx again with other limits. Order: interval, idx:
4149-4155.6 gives 4150.36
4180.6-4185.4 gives 4182.02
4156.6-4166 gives 4158.02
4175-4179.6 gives 4176.25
